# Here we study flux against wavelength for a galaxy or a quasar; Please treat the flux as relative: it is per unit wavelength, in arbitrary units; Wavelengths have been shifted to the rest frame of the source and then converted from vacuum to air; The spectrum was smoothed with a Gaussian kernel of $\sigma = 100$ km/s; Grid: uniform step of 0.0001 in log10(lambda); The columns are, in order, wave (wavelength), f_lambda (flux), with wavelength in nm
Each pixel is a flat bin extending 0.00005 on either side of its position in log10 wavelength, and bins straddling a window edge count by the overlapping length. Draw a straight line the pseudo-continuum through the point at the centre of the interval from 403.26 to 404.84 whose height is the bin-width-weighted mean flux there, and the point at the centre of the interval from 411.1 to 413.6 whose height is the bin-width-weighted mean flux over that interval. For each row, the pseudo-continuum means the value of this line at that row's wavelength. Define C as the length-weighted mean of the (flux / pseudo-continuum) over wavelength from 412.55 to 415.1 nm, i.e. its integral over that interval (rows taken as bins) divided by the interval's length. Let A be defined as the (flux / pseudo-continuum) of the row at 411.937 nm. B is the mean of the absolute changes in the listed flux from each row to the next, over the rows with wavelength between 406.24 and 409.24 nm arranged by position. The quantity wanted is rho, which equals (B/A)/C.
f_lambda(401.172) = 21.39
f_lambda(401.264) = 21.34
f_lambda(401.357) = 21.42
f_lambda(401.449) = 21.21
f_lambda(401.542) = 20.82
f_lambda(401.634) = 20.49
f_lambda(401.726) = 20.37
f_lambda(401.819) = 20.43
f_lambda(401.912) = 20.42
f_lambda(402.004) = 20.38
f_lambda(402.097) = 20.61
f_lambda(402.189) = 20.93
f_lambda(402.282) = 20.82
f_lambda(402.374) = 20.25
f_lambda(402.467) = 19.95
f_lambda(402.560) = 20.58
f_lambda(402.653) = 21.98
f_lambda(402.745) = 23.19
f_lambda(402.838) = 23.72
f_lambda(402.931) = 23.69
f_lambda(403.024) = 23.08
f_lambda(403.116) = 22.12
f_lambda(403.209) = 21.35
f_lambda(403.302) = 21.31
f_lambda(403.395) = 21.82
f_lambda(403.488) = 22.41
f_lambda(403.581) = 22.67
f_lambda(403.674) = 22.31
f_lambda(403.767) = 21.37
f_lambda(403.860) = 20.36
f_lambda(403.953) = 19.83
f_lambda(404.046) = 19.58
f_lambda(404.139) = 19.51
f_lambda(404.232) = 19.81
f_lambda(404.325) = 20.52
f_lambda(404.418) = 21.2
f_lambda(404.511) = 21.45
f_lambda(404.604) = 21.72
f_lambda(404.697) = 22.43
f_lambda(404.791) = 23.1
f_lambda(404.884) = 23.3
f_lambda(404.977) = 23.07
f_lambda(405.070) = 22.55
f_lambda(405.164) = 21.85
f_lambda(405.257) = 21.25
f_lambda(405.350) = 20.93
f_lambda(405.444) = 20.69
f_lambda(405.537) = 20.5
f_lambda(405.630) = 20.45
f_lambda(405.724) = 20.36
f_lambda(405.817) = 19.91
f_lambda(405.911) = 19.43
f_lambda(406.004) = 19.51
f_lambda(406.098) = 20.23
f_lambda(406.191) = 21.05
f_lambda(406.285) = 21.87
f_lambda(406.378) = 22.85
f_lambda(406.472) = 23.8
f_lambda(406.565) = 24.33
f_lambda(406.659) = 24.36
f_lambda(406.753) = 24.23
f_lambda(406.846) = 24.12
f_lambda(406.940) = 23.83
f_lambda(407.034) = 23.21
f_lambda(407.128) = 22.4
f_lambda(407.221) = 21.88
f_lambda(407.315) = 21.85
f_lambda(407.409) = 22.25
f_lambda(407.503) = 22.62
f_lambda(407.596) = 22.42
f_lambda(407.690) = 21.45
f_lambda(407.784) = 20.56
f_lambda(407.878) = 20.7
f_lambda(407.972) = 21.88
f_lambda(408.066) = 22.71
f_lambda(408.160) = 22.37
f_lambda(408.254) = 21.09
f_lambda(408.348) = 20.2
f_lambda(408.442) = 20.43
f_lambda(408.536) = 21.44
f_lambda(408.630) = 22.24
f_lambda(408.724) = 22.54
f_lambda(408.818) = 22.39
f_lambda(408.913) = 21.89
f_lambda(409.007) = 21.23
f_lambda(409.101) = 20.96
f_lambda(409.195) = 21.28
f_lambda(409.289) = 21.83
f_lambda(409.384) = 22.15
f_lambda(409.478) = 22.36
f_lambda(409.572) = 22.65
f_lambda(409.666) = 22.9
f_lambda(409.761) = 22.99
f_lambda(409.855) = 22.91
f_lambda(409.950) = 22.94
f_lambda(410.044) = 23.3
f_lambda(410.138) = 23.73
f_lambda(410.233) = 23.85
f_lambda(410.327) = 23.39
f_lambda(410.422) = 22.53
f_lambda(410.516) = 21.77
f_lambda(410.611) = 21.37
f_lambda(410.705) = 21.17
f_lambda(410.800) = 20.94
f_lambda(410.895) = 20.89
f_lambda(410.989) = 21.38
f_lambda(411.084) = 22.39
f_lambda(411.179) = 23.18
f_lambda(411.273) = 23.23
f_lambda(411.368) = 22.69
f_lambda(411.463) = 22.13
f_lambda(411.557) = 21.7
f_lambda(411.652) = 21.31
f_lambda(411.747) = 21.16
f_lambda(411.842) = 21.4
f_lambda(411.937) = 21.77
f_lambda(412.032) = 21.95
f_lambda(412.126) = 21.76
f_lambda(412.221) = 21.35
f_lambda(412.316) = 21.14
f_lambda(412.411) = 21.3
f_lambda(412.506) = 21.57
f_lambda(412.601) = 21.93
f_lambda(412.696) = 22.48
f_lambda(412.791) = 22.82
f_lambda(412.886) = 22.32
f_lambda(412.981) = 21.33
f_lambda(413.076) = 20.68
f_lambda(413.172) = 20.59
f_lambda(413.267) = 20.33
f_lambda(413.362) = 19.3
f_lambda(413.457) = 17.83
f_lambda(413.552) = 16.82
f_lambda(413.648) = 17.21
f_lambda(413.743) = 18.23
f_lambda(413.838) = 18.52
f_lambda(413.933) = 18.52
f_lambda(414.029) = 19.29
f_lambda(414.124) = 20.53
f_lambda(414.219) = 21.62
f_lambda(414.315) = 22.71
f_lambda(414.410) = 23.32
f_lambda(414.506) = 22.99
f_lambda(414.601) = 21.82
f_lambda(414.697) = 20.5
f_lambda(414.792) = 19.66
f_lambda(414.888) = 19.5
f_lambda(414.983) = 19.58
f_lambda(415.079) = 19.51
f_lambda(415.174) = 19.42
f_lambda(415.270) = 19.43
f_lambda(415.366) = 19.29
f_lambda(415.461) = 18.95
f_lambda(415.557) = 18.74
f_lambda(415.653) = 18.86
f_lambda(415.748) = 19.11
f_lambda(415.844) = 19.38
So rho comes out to 0.55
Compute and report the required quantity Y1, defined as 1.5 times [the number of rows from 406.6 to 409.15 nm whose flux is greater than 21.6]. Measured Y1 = 27.0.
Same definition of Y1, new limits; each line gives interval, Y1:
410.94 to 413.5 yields 19.5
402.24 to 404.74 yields 18.0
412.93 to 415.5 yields 7.5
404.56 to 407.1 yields 24.0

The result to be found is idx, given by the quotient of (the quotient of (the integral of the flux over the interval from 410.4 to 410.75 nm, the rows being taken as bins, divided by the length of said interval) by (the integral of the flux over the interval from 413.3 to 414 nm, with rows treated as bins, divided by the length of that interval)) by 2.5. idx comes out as 0.48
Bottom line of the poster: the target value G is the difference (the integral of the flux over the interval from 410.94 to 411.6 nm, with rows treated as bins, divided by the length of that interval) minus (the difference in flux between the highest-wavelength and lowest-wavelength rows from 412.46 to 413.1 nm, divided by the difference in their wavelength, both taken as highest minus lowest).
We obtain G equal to 24.0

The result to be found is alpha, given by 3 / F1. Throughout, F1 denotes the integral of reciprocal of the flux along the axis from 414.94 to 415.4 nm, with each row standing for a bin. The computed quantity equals 127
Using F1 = 0.0236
